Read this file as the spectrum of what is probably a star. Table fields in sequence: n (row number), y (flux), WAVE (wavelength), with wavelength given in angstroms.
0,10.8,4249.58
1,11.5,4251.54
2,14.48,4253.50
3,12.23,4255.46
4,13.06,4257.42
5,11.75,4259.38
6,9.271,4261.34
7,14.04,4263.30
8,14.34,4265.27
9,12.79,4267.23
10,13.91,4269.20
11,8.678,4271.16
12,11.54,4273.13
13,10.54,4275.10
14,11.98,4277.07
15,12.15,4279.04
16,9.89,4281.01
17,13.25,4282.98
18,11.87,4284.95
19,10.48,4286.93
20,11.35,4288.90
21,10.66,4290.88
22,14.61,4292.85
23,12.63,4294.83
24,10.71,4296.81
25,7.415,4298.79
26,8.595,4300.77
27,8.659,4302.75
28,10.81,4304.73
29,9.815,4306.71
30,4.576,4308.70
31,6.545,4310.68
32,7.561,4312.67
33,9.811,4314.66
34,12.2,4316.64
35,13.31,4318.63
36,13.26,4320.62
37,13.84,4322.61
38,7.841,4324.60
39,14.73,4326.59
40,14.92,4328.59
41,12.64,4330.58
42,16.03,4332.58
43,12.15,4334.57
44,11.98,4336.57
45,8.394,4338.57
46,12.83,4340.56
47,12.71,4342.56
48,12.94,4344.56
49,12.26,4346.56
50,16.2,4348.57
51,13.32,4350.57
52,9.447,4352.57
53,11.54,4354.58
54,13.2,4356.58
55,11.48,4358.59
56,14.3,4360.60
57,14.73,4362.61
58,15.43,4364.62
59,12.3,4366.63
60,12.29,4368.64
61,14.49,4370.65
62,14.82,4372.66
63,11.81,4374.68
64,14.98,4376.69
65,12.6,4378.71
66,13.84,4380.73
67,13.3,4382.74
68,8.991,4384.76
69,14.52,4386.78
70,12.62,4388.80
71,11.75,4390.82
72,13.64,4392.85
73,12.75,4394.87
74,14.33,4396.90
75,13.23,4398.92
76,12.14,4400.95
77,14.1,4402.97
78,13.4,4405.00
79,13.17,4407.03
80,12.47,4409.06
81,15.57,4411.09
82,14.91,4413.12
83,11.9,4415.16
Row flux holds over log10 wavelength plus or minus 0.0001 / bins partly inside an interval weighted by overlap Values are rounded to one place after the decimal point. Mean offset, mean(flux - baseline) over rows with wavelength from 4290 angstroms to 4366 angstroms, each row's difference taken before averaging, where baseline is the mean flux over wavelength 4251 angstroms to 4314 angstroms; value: 0.7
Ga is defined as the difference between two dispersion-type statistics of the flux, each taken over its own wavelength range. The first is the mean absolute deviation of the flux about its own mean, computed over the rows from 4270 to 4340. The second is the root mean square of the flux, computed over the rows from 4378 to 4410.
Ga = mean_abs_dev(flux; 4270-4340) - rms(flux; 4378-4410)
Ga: -10.9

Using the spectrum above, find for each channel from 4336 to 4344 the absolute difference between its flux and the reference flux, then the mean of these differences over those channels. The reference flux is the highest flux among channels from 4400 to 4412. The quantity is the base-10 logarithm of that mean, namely 0.61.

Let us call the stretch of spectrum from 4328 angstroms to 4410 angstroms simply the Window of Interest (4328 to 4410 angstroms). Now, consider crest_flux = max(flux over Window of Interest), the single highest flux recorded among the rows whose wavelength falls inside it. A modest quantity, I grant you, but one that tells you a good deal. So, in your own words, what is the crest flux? 16.2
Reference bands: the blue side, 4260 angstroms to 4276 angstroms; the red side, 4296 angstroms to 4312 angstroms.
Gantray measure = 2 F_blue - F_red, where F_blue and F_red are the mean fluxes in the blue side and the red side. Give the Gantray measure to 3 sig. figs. 15.4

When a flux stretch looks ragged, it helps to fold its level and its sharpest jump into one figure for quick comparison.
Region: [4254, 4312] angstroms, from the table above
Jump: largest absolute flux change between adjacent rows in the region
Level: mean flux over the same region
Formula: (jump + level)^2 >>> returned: 263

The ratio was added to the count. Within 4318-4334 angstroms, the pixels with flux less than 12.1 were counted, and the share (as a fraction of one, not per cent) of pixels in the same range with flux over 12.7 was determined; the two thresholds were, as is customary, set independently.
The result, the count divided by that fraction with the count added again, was 2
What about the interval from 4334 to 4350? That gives 6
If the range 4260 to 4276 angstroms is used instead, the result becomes 12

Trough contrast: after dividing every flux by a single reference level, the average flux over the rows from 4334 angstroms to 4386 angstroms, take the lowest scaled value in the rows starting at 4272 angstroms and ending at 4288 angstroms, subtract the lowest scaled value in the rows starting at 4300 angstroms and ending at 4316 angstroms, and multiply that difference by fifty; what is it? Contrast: 21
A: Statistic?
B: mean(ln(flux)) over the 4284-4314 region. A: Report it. 2.24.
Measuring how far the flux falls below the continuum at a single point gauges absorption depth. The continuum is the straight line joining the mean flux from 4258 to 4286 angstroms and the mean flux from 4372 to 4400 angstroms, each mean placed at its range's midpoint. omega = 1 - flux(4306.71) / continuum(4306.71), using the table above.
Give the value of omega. 0.20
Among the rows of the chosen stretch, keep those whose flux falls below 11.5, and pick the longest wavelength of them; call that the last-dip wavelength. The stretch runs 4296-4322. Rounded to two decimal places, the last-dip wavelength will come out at 4314.66 angstroms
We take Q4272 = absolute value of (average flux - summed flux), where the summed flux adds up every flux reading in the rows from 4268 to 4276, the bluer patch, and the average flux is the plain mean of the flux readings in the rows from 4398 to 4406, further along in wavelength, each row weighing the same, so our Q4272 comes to 31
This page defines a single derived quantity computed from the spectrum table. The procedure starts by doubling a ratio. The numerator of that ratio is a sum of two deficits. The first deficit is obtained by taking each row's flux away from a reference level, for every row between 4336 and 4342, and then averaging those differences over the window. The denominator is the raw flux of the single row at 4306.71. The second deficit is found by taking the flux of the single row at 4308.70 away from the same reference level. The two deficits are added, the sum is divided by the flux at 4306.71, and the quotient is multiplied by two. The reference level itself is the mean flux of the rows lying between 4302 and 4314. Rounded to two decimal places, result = 0.07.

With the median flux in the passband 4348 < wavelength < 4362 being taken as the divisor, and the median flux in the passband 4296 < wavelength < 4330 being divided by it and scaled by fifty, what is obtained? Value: 37.2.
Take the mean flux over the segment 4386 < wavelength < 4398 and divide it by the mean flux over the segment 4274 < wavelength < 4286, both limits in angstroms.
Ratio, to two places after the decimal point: 1.14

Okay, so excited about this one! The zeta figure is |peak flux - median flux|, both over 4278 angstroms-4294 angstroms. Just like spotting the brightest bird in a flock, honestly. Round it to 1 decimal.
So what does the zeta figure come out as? 3.0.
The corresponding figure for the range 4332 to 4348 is 3.5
